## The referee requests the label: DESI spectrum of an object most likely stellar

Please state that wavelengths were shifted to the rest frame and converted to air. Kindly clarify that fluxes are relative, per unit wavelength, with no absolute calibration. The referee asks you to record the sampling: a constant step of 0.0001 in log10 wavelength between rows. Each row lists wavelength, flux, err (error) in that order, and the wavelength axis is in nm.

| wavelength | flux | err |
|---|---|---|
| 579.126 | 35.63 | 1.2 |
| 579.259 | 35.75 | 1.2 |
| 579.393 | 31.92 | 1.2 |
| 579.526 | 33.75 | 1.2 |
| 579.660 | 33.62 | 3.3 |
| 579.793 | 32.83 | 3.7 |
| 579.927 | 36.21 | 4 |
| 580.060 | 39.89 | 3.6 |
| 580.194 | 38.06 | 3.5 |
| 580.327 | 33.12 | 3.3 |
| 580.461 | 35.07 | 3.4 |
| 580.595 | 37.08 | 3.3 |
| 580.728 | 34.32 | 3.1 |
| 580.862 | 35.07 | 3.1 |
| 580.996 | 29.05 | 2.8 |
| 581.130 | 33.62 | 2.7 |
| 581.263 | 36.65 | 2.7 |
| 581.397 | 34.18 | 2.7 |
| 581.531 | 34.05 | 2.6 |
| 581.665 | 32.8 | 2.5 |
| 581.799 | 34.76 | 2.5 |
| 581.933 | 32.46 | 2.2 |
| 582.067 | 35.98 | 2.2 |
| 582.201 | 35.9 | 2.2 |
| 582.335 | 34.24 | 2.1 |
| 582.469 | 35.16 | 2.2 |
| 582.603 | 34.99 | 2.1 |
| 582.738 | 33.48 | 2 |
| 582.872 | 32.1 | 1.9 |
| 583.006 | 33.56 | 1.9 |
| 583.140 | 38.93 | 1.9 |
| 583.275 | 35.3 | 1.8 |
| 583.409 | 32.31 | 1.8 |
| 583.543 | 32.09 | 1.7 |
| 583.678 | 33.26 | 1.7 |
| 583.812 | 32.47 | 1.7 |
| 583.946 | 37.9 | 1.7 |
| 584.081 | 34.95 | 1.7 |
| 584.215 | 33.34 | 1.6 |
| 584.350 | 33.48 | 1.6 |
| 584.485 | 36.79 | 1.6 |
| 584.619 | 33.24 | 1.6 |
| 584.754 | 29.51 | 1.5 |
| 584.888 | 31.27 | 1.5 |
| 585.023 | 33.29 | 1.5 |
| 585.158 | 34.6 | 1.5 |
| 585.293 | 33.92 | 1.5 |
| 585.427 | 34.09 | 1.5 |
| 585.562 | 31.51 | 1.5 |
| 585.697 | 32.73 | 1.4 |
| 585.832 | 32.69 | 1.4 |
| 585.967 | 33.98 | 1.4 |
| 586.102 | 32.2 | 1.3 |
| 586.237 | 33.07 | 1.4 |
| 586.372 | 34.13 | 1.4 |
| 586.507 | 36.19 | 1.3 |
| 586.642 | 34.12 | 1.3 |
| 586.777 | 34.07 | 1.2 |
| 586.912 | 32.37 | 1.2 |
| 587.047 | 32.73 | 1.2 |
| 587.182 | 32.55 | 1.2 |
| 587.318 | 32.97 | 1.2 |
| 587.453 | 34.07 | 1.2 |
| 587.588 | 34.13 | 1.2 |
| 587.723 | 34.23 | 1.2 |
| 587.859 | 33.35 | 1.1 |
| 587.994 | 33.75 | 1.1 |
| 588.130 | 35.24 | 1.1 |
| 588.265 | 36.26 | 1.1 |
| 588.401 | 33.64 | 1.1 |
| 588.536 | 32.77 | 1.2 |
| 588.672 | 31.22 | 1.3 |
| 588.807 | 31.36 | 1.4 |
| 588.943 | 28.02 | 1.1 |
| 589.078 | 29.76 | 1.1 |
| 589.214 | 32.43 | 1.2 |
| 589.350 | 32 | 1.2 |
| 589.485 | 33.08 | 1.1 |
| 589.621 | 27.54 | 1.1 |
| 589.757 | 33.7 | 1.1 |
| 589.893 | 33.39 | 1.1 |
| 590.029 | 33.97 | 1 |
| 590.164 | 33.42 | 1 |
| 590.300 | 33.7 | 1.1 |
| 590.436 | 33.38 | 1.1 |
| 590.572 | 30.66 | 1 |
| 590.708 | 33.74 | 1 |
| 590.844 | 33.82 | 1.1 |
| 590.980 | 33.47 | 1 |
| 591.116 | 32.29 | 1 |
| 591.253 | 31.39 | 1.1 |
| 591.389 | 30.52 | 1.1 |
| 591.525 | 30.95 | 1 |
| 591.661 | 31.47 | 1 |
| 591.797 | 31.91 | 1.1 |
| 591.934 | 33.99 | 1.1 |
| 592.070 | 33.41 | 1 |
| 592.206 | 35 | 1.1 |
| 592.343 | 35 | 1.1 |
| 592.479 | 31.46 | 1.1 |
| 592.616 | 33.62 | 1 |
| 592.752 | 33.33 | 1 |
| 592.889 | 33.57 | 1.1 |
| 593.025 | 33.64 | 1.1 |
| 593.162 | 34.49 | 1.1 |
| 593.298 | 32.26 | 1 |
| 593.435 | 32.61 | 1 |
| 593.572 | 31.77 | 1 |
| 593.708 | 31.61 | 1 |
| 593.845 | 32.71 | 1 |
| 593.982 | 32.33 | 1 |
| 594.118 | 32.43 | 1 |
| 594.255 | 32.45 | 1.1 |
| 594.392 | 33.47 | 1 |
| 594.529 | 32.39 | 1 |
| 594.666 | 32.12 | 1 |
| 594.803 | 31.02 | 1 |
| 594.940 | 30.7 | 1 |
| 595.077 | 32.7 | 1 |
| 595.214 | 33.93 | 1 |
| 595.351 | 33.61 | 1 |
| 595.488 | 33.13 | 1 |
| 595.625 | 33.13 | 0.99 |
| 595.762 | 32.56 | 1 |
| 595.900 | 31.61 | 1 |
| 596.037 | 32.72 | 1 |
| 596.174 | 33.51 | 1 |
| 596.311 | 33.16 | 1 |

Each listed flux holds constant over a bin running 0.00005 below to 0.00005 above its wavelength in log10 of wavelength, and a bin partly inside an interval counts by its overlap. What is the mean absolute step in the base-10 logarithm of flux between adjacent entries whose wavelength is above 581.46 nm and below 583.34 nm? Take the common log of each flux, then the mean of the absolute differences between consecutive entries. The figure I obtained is 0.024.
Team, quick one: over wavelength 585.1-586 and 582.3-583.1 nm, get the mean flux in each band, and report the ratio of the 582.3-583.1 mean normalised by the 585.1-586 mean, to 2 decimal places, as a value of 1.02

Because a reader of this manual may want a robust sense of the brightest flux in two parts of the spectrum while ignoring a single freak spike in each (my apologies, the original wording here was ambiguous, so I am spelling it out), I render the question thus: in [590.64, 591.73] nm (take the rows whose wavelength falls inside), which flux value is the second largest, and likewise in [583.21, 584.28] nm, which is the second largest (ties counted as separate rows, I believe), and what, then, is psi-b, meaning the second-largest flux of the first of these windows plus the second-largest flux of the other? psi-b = 69.0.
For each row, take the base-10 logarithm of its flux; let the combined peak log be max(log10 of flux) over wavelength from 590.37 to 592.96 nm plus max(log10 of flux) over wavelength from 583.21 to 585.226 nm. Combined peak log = 3.12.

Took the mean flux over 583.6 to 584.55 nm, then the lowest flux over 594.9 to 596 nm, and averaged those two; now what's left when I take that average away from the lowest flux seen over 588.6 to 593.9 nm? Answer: -5.1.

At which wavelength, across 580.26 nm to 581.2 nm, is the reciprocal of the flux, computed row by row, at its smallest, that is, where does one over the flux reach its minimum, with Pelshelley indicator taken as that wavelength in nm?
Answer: 580.595 nm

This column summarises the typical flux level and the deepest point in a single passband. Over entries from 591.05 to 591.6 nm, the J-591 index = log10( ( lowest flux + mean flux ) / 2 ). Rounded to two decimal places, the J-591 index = 1.49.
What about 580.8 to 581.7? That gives 1.50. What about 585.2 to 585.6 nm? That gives 1.51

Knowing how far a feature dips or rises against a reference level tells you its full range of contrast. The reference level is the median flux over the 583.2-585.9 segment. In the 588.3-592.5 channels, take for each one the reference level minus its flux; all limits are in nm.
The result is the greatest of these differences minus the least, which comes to 7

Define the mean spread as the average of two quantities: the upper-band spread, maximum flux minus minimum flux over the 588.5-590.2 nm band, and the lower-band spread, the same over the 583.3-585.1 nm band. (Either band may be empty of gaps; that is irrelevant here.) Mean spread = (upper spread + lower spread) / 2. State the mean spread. 7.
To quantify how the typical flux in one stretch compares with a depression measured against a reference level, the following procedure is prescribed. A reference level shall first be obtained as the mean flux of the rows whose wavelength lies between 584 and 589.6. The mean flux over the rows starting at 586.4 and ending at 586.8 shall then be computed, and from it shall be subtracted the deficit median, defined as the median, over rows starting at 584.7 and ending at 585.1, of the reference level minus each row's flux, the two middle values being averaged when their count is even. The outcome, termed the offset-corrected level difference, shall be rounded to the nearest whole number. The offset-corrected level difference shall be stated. 33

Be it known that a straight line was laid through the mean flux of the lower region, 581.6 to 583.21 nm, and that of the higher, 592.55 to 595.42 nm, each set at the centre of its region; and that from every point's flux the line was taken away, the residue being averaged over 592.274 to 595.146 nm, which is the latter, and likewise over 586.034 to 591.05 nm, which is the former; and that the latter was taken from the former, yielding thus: -0.48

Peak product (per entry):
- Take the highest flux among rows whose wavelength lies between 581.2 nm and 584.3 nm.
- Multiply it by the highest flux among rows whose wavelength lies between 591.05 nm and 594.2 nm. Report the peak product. 1363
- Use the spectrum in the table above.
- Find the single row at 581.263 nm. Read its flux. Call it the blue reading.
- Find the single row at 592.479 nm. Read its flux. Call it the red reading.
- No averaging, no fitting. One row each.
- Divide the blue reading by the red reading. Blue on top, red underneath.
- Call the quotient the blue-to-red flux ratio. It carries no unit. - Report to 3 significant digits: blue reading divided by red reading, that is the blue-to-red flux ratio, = 1.16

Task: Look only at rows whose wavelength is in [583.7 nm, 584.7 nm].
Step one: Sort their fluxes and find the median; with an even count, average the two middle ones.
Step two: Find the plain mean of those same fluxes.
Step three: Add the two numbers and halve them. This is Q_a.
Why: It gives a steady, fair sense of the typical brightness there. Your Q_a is 34.0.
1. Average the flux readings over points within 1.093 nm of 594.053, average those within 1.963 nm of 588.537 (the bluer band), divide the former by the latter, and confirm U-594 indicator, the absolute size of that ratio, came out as 0.986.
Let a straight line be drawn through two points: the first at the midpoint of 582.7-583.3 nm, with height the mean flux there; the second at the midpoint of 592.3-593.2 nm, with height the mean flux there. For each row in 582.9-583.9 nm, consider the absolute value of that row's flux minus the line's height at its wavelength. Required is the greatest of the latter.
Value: 4.3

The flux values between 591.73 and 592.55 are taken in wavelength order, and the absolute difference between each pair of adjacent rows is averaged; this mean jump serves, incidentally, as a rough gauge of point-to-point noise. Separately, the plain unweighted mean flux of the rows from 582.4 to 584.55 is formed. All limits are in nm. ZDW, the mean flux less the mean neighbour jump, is 32.8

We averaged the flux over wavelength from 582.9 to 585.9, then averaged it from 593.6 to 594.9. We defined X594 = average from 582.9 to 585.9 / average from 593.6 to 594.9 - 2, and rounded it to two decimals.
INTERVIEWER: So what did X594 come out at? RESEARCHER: -0.96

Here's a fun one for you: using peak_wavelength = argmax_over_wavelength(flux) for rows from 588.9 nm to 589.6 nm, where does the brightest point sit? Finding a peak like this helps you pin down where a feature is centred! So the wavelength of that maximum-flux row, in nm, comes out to 589.485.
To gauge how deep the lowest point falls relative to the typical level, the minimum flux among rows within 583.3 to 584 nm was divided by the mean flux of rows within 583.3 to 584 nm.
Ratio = 0.95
